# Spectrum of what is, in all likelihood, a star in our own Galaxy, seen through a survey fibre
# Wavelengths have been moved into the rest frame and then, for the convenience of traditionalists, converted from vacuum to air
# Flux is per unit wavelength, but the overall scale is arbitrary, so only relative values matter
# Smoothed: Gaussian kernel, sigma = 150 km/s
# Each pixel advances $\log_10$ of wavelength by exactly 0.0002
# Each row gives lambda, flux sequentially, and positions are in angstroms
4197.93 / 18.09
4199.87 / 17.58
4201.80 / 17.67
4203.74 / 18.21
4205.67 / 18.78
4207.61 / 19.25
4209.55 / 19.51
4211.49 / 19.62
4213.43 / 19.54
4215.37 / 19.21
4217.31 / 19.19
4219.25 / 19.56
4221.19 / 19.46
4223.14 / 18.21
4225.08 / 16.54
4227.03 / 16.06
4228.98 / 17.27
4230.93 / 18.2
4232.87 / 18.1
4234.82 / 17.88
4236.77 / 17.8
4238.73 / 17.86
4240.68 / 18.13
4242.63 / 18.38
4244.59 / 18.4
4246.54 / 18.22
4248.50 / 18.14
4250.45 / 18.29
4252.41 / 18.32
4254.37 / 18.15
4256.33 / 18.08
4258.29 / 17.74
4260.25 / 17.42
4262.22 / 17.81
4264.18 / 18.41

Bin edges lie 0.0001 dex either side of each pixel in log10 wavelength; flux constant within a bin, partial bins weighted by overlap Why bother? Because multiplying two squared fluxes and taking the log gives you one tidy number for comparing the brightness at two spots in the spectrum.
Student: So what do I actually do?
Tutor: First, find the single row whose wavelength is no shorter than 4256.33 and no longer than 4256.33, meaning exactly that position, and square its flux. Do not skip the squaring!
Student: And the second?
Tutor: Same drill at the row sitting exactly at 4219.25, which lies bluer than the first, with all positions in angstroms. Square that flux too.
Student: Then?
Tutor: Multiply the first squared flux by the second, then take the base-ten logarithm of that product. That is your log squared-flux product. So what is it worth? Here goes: 5.097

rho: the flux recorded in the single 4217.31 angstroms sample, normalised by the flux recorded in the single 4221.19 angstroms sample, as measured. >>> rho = 0.99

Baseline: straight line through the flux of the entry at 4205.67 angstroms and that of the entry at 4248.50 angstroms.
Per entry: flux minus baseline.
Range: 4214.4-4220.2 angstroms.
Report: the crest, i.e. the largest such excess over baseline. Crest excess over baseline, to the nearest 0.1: 1.0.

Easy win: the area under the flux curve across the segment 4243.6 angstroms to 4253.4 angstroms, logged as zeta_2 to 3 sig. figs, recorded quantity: 179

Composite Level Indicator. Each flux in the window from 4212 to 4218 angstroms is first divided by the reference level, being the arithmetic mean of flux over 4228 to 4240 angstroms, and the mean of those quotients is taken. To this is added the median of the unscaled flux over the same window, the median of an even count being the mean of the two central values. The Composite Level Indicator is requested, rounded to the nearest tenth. 20.3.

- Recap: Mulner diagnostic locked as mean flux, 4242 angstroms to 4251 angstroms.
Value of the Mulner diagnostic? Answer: 18.29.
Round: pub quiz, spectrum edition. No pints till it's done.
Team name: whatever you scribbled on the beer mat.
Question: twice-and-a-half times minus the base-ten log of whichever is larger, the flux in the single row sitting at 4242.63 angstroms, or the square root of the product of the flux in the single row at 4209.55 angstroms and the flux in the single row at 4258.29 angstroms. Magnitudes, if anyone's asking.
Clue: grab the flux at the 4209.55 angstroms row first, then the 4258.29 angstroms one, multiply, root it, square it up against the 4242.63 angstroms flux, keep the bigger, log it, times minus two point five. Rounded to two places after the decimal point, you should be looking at -3.17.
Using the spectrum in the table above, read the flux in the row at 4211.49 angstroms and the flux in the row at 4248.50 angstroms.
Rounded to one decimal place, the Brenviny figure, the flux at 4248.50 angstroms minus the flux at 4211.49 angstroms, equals -1.5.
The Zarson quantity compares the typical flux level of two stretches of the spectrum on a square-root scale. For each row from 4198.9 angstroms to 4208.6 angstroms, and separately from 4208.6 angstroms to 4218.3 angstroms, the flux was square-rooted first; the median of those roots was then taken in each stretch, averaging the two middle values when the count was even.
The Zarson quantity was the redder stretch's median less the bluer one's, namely 0.15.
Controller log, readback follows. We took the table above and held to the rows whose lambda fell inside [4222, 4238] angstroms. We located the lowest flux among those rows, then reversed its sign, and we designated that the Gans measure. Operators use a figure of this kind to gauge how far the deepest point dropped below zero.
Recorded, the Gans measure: -16.1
